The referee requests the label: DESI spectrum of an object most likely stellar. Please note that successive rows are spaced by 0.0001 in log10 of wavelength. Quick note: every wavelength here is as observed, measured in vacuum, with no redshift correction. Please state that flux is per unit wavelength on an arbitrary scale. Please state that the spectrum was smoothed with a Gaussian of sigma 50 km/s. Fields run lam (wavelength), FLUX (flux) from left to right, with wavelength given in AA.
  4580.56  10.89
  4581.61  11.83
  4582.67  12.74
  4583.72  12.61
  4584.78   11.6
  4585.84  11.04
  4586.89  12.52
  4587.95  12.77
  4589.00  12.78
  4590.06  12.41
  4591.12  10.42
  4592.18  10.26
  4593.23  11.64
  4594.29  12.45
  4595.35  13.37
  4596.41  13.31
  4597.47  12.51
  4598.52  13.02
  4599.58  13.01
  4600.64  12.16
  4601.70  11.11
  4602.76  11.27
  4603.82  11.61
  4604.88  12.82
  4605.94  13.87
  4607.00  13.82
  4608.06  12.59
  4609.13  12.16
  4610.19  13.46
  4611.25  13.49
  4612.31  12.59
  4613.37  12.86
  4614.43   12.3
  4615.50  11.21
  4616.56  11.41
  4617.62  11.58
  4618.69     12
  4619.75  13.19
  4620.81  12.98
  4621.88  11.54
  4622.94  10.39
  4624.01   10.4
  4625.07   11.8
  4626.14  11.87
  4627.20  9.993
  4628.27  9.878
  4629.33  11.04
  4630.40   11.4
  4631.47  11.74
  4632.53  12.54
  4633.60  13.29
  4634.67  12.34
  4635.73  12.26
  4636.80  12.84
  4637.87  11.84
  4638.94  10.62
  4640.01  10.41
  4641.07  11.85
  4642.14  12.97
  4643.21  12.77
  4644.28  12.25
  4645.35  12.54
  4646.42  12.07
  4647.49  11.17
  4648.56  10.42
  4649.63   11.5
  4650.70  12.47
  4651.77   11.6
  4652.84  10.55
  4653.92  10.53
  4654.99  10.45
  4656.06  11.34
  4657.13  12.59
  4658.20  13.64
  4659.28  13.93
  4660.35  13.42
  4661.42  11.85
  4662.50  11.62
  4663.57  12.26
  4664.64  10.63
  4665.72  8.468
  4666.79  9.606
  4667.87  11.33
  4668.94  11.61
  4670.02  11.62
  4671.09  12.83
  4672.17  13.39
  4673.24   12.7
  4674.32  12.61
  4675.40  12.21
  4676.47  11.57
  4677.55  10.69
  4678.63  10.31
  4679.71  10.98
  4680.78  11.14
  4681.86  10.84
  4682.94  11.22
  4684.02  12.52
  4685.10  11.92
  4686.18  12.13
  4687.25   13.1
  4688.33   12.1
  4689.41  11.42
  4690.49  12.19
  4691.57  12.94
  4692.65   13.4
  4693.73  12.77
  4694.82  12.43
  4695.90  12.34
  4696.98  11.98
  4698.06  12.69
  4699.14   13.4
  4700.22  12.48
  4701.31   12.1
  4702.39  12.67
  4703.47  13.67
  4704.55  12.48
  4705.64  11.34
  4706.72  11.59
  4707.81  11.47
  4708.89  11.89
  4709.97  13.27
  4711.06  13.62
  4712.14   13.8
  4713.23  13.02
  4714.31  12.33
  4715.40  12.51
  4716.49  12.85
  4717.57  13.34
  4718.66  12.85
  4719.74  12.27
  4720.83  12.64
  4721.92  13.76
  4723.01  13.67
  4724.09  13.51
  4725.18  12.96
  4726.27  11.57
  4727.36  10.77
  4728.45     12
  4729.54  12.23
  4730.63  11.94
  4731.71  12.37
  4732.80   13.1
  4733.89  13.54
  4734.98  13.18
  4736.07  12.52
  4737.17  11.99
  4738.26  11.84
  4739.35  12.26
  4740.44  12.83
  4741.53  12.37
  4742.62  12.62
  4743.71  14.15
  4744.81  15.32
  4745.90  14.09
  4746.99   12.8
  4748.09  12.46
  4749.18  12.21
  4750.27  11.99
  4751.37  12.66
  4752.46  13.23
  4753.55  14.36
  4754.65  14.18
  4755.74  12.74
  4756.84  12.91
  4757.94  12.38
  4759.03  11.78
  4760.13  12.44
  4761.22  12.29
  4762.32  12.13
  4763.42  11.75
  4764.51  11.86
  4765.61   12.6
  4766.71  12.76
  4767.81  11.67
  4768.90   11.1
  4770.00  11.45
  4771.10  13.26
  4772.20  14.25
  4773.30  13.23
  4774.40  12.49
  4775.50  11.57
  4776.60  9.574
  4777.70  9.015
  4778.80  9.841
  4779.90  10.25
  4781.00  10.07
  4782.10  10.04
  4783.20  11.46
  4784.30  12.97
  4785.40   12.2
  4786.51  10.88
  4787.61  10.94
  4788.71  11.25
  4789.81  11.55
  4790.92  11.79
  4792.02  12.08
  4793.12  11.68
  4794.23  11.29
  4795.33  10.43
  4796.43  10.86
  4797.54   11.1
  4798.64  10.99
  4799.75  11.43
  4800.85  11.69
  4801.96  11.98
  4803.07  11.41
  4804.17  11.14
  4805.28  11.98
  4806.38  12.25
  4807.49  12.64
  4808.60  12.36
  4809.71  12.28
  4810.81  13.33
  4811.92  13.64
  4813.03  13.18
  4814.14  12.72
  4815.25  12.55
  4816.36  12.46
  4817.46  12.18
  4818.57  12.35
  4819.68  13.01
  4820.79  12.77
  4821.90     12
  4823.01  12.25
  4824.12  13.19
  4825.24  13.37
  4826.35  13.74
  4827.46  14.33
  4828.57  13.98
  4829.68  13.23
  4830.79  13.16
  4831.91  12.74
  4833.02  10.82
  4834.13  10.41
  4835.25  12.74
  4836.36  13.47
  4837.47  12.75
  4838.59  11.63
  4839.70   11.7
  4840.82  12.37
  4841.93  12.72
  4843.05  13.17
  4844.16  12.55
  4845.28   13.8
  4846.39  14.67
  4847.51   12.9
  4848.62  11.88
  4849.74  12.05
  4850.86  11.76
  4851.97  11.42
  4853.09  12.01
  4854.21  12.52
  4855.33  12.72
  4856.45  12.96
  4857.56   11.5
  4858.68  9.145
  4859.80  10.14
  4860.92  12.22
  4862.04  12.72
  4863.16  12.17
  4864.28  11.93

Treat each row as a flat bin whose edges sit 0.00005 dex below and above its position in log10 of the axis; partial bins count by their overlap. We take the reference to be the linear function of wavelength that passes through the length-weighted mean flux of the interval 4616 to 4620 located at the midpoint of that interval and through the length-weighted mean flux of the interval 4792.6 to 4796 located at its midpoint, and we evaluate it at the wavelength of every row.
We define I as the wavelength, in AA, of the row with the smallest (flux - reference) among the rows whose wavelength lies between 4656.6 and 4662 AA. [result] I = 4661.42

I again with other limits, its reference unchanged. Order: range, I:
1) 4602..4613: 4602.76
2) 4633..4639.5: 4638.94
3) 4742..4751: 4750.27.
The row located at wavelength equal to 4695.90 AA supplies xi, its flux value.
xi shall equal 12.34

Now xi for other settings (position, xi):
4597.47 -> 12.51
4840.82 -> 12.37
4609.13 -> 12.16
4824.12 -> 13.19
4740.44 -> 12.83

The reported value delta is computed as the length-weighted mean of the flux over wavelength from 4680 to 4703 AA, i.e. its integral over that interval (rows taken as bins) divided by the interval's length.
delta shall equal 12.3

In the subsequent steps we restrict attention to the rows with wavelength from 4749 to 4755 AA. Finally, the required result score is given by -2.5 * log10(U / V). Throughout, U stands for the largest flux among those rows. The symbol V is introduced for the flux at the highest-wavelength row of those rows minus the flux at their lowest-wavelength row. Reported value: -2.2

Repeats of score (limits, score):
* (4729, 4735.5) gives -2.9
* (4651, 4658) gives -2.8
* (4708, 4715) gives -3.7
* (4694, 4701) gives -6.1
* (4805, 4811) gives -2.5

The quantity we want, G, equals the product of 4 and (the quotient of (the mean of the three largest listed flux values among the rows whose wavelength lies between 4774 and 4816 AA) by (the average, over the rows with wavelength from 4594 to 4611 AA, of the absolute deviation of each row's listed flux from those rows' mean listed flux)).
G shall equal 79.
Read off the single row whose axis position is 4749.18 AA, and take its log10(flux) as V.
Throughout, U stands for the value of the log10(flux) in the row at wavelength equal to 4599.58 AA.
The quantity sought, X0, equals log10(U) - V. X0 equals -1.04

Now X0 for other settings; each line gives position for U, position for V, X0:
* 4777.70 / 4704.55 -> -1.12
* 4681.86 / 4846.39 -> -1.15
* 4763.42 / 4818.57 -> -1.06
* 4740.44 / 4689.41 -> -1.01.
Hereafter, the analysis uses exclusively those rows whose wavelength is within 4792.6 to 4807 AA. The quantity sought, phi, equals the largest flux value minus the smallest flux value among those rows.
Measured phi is 1.8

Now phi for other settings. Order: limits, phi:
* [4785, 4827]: 3.3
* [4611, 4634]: 3.6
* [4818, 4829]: 2.3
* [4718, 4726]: 1.5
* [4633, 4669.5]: 5.5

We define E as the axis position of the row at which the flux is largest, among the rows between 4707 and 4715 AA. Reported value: 4712.14 AA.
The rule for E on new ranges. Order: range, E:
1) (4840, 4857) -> 4846.39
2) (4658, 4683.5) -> 4659.28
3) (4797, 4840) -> 4827.46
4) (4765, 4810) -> 4772.20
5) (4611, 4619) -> 4611.25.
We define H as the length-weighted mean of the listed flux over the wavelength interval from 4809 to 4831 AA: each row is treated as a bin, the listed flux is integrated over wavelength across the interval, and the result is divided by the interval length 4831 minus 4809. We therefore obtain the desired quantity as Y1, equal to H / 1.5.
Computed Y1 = 8.65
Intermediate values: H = 13.0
